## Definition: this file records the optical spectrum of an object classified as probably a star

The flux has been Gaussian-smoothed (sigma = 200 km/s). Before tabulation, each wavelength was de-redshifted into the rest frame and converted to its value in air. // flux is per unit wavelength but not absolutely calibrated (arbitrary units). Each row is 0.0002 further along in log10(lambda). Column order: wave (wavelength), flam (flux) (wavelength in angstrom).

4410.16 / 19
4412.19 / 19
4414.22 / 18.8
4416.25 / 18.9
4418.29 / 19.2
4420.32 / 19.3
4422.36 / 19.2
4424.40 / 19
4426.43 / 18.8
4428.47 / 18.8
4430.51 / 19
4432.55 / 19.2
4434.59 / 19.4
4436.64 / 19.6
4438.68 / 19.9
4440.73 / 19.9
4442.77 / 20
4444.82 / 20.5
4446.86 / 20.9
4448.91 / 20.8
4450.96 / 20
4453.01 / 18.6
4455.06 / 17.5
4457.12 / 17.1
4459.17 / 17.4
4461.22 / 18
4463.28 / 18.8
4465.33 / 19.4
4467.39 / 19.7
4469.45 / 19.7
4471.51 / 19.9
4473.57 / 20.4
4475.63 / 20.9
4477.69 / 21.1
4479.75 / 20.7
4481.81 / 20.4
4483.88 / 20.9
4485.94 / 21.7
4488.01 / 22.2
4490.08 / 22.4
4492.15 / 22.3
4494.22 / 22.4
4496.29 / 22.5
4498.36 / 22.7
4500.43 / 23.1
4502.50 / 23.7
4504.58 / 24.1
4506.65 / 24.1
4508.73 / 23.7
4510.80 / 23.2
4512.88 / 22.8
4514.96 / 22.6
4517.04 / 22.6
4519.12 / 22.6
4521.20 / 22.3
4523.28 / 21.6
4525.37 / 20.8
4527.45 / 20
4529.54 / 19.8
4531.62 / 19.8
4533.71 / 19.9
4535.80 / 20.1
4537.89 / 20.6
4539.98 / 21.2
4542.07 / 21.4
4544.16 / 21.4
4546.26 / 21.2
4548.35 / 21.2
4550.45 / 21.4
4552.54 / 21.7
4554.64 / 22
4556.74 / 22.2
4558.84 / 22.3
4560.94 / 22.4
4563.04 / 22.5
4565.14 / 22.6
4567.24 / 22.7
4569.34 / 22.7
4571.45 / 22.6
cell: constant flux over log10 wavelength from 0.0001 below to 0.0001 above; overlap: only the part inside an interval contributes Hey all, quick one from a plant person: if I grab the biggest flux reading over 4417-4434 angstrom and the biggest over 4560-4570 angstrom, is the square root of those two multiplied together 20.9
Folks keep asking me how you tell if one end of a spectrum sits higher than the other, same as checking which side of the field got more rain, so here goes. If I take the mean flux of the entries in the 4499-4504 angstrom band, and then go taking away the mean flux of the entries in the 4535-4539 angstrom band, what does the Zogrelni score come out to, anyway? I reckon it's 3.0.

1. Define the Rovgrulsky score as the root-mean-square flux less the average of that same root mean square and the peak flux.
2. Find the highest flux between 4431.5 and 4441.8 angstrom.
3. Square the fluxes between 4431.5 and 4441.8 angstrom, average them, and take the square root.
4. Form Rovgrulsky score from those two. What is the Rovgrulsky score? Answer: -0.1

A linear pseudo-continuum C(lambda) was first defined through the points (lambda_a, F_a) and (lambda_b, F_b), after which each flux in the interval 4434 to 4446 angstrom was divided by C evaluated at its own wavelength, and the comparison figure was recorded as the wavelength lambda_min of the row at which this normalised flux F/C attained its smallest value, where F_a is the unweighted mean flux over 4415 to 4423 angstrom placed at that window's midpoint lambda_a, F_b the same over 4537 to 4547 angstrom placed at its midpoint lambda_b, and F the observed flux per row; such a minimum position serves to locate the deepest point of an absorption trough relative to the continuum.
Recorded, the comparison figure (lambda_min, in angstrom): 4434.59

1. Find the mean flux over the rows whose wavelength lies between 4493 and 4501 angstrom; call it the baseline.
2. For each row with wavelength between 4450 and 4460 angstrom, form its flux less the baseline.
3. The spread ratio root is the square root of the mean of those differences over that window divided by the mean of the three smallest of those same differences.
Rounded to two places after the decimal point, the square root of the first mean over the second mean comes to 0.92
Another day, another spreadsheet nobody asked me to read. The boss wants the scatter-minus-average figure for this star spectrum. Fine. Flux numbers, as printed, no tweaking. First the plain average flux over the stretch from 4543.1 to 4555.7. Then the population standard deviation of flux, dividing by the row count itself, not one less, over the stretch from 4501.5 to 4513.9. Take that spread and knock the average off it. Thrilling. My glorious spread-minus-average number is -21.0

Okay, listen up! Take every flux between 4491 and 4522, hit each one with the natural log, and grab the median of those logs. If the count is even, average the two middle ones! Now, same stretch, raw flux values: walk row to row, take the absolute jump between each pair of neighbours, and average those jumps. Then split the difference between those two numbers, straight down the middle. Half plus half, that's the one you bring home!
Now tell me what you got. 1.69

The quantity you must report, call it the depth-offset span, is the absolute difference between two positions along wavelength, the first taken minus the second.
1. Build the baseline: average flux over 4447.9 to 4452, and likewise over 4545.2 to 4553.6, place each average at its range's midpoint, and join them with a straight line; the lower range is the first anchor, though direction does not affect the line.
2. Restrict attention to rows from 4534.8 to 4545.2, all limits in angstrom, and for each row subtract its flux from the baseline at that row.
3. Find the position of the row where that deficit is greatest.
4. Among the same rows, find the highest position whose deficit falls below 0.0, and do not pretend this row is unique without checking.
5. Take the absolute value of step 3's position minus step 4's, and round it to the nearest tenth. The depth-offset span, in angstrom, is 8.4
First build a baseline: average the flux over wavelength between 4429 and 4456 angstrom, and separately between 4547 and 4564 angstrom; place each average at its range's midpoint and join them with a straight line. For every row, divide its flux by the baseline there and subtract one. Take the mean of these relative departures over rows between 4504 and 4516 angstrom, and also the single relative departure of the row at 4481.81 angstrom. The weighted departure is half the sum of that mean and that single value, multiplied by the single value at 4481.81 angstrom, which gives 0.000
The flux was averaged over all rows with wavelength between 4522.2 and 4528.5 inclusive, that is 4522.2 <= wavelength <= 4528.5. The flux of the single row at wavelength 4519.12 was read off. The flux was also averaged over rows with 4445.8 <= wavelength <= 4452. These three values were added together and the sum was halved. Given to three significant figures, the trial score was 32.0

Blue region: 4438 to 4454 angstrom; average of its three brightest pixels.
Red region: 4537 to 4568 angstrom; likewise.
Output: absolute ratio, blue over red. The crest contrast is 0.92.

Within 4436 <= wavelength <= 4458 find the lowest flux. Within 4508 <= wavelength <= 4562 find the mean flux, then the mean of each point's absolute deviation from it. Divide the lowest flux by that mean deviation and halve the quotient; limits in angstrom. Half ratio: 10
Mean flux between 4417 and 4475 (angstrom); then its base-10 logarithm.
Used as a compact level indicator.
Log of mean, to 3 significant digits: 1.29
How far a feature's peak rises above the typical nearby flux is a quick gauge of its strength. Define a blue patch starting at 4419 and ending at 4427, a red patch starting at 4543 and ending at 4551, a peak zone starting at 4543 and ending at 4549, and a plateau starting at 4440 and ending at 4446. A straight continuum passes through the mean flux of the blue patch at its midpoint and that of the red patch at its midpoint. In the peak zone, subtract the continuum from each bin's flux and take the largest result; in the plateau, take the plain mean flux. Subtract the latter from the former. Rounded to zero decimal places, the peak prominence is -20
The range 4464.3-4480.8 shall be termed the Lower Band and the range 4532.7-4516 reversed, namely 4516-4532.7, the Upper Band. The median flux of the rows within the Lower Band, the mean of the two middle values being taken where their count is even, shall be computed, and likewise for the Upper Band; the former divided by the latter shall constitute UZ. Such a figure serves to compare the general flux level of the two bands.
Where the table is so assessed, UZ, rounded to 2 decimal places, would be 0.95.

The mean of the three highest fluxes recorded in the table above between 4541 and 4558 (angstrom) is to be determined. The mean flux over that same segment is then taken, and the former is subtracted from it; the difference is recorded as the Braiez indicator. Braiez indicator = -0.40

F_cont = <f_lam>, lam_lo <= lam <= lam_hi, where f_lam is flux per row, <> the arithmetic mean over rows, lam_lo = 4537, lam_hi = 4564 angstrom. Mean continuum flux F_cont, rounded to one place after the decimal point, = 21.7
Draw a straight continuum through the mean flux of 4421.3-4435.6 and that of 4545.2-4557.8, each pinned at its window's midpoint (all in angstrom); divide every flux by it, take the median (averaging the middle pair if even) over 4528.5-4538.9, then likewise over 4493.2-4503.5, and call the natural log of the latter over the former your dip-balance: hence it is 0.17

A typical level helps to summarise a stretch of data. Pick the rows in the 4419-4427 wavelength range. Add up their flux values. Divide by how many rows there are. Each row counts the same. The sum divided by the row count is 19.1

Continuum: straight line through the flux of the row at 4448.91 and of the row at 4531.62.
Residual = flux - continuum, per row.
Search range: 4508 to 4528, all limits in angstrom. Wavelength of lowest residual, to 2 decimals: 4527.45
